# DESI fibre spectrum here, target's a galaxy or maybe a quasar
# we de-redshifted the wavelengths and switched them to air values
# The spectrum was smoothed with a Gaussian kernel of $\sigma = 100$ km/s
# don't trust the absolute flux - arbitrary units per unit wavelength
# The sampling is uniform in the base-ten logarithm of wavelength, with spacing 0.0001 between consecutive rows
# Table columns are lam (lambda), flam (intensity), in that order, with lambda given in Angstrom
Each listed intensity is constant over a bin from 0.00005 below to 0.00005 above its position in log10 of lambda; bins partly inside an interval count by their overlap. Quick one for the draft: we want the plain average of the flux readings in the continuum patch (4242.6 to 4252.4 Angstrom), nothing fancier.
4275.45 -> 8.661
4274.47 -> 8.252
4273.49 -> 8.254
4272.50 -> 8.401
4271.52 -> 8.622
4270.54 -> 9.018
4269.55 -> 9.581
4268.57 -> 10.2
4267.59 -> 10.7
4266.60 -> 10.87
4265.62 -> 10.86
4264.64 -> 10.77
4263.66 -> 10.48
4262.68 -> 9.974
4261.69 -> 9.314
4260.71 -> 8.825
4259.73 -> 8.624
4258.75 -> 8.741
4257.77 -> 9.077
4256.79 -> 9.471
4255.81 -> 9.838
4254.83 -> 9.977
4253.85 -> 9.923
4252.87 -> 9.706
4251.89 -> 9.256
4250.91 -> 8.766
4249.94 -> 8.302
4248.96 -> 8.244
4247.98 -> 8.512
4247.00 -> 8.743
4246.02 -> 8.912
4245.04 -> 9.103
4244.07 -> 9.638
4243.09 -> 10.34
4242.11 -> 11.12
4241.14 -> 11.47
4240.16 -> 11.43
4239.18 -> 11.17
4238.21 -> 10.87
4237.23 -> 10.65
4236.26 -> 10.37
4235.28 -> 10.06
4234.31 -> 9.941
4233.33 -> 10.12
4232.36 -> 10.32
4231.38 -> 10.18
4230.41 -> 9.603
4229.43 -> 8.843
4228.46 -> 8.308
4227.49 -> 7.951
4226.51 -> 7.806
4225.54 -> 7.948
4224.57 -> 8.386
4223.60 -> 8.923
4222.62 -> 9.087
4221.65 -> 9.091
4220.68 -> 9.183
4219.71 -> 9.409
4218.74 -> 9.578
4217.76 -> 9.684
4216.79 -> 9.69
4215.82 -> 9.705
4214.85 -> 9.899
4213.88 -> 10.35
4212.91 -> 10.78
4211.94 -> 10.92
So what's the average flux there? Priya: 8.98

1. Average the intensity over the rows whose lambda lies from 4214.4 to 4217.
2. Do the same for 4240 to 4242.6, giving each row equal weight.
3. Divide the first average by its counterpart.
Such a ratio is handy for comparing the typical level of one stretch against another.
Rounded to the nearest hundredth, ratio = 0.86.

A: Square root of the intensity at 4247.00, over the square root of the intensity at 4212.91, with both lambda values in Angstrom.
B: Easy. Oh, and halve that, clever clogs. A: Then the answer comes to 0.45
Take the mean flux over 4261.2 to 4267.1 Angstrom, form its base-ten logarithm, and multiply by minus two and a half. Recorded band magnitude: -2.54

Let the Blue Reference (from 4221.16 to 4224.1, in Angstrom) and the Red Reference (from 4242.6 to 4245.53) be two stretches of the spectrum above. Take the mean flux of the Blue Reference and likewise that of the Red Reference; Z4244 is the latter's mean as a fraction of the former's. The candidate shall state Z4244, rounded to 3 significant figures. 1.07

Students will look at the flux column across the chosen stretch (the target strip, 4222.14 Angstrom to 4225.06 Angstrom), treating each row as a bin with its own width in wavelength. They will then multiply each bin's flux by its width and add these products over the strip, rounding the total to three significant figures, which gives 25.7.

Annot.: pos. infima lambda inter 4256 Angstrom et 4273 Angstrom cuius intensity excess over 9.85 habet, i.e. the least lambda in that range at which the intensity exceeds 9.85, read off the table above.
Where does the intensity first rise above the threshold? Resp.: 4262.68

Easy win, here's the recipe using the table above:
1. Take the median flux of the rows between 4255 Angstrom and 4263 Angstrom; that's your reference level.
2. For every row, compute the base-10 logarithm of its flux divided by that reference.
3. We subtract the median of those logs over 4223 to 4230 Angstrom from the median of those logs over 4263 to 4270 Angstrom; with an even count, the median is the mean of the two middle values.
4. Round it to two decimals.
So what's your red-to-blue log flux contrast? 0.11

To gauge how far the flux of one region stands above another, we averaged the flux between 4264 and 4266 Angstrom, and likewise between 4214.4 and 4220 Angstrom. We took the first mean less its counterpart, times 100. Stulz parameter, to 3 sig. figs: 115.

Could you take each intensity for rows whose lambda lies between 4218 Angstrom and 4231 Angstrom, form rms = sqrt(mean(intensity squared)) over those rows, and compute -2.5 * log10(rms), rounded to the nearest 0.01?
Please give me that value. -2.36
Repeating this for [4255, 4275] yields -2.45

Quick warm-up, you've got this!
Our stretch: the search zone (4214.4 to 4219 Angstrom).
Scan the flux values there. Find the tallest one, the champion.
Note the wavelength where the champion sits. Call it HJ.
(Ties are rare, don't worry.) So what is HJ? 4214.85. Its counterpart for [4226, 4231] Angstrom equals 4230.41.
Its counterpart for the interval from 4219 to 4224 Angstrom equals 4219.71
